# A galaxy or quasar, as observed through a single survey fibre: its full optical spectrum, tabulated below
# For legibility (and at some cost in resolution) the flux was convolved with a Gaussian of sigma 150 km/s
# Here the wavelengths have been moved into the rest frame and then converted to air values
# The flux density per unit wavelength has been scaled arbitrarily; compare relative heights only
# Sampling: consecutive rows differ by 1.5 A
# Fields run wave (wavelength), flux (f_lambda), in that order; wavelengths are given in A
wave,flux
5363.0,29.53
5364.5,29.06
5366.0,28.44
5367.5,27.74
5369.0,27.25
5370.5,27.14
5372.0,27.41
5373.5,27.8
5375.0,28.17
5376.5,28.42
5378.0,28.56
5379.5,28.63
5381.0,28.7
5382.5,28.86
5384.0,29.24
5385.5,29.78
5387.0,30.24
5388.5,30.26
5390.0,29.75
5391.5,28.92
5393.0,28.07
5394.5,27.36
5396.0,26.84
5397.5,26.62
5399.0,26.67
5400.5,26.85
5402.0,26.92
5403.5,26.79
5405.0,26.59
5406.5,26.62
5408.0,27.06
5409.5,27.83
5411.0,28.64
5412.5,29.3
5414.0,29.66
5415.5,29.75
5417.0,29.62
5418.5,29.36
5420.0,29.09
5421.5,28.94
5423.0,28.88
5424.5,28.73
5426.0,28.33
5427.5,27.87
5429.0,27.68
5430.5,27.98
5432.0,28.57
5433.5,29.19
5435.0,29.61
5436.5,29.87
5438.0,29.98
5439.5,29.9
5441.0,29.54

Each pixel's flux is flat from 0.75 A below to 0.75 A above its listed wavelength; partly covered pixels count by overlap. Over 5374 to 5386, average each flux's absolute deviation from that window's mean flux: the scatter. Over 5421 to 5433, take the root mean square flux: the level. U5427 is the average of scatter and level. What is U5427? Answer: 14.4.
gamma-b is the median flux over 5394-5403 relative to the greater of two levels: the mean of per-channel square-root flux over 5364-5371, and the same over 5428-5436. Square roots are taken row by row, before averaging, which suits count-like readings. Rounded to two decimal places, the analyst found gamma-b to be 5.02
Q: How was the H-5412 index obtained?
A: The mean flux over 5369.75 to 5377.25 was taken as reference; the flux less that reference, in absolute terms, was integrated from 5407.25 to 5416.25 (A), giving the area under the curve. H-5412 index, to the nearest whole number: 10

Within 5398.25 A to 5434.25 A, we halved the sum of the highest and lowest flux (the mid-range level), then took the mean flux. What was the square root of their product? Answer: 28.2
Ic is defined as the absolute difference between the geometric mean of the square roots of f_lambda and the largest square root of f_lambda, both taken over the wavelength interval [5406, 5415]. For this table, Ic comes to 0.139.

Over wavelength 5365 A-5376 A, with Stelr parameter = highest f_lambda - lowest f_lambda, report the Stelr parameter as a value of 1.3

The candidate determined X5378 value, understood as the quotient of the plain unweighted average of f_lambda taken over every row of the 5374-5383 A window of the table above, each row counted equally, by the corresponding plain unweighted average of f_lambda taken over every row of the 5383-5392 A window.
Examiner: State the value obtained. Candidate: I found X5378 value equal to 0.96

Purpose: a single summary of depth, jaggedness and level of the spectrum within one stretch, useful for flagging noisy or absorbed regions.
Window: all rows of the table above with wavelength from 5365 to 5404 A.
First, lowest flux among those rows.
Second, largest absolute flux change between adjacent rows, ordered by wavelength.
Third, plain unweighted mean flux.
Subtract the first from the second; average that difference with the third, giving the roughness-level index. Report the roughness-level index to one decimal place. 1.2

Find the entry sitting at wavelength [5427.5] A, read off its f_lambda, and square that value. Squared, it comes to 777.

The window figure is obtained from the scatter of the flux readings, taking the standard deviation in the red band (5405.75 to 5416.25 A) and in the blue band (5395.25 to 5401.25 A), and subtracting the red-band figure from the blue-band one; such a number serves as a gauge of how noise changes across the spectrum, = -1.1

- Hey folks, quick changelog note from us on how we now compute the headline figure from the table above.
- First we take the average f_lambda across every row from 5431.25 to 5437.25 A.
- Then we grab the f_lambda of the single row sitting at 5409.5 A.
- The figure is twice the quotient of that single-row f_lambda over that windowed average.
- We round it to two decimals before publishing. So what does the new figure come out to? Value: 1.90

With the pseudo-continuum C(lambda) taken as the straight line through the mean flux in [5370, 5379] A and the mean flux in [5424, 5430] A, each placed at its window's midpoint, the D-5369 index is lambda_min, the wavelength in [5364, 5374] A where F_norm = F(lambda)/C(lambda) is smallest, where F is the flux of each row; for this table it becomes 5370.5 A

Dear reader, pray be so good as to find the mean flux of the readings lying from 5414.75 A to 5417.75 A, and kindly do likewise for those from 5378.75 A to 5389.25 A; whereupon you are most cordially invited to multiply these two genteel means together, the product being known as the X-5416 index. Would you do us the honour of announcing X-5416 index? 872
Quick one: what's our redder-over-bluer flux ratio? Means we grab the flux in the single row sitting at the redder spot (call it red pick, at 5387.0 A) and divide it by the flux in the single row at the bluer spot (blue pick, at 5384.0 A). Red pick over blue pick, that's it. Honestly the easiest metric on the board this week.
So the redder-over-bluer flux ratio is 1.03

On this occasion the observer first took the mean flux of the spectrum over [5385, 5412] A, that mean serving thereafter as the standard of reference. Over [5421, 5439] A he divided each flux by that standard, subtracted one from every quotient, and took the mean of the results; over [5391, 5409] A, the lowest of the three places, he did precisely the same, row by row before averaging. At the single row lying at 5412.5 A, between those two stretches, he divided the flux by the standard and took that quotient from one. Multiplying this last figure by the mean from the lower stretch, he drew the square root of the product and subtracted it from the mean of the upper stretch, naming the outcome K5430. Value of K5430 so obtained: -0.004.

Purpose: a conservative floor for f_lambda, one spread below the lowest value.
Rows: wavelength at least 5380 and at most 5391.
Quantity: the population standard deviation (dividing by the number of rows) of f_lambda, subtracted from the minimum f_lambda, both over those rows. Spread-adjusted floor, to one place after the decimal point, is 28.1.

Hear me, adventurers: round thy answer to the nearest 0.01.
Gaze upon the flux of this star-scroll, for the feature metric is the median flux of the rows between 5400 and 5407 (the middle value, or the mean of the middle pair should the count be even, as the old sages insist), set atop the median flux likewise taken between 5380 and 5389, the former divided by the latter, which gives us 0.91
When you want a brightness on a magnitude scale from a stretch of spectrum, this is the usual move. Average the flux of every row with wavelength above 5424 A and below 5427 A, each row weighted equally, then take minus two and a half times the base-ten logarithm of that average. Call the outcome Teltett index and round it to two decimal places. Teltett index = -3.64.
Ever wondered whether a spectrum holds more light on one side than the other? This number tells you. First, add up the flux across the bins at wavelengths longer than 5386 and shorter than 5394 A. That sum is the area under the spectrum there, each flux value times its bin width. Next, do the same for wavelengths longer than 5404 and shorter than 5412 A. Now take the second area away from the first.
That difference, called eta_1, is 16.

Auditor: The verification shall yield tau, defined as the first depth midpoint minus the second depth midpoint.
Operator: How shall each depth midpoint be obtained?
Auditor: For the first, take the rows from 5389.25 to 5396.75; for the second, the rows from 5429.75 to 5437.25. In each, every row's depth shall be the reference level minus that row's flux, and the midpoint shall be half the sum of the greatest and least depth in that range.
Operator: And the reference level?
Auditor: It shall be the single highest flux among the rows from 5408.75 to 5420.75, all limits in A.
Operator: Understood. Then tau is 0.63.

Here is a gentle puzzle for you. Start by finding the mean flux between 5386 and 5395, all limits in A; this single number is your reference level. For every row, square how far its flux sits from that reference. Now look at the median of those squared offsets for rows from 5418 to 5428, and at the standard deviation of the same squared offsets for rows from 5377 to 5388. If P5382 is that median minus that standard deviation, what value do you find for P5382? -0.3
